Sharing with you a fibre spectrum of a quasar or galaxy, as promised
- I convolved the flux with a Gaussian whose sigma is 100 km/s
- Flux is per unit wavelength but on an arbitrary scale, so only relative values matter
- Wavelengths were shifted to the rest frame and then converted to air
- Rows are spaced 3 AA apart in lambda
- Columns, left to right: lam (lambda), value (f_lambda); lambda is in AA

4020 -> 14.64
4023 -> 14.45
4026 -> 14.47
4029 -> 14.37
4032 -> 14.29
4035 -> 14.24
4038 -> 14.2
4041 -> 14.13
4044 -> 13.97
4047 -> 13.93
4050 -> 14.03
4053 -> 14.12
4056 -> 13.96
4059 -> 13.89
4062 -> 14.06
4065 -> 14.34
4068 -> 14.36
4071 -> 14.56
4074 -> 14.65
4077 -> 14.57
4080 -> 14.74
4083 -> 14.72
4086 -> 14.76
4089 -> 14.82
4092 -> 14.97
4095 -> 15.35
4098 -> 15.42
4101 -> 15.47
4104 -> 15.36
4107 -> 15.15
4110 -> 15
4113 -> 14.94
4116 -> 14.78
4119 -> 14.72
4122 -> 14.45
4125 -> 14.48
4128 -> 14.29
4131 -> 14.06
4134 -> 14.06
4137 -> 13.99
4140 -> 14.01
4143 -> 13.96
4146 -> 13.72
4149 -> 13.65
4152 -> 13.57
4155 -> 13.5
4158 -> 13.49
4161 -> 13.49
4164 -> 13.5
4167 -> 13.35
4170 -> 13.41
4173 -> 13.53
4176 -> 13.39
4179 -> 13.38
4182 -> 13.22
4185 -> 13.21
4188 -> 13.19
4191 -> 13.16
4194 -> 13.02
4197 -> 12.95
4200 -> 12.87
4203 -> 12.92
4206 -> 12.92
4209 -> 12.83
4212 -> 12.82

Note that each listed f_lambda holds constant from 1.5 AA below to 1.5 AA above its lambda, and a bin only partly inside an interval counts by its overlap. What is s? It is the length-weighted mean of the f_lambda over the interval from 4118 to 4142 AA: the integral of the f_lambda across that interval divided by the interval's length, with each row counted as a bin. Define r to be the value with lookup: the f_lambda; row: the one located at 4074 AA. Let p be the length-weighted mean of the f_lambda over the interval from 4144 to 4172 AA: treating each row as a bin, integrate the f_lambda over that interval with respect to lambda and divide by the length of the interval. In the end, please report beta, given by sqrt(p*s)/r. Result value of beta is 0.95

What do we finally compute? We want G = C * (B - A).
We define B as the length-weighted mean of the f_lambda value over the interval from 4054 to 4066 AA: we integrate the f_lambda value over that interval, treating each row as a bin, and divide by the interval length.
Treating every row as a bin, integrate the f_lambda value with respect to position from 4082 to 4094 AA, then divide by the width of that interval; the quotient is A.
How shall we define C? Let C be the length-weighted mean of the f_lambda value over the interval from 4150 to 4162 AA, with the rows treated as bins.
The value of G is -11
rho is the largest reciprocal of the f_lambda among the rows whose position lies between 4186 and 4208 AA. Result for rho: 0.078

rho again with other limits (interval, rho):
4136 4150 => 0.073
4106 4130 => 0.070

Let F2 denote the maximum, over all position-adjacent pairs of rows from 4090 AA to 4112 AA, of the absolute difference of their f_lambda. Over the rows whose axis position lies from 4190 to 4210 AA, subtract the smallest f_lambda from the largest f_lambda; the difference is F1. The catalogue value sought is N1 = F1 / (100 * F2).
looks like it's 0.01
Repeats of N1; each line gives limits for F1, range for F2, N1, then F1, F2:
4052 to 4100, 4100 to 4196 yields 0.06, 1.53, 0.27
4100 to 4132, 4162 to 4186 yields 0.09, 1.41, 0.16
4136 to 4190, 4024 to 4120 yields 0.02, 0.82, 0.38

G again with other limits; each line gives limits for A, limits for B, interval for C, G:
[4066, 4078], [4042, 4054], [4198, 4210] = -7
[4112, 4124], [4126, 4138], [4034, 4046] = -8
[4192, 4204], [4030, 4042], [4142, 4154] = 17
